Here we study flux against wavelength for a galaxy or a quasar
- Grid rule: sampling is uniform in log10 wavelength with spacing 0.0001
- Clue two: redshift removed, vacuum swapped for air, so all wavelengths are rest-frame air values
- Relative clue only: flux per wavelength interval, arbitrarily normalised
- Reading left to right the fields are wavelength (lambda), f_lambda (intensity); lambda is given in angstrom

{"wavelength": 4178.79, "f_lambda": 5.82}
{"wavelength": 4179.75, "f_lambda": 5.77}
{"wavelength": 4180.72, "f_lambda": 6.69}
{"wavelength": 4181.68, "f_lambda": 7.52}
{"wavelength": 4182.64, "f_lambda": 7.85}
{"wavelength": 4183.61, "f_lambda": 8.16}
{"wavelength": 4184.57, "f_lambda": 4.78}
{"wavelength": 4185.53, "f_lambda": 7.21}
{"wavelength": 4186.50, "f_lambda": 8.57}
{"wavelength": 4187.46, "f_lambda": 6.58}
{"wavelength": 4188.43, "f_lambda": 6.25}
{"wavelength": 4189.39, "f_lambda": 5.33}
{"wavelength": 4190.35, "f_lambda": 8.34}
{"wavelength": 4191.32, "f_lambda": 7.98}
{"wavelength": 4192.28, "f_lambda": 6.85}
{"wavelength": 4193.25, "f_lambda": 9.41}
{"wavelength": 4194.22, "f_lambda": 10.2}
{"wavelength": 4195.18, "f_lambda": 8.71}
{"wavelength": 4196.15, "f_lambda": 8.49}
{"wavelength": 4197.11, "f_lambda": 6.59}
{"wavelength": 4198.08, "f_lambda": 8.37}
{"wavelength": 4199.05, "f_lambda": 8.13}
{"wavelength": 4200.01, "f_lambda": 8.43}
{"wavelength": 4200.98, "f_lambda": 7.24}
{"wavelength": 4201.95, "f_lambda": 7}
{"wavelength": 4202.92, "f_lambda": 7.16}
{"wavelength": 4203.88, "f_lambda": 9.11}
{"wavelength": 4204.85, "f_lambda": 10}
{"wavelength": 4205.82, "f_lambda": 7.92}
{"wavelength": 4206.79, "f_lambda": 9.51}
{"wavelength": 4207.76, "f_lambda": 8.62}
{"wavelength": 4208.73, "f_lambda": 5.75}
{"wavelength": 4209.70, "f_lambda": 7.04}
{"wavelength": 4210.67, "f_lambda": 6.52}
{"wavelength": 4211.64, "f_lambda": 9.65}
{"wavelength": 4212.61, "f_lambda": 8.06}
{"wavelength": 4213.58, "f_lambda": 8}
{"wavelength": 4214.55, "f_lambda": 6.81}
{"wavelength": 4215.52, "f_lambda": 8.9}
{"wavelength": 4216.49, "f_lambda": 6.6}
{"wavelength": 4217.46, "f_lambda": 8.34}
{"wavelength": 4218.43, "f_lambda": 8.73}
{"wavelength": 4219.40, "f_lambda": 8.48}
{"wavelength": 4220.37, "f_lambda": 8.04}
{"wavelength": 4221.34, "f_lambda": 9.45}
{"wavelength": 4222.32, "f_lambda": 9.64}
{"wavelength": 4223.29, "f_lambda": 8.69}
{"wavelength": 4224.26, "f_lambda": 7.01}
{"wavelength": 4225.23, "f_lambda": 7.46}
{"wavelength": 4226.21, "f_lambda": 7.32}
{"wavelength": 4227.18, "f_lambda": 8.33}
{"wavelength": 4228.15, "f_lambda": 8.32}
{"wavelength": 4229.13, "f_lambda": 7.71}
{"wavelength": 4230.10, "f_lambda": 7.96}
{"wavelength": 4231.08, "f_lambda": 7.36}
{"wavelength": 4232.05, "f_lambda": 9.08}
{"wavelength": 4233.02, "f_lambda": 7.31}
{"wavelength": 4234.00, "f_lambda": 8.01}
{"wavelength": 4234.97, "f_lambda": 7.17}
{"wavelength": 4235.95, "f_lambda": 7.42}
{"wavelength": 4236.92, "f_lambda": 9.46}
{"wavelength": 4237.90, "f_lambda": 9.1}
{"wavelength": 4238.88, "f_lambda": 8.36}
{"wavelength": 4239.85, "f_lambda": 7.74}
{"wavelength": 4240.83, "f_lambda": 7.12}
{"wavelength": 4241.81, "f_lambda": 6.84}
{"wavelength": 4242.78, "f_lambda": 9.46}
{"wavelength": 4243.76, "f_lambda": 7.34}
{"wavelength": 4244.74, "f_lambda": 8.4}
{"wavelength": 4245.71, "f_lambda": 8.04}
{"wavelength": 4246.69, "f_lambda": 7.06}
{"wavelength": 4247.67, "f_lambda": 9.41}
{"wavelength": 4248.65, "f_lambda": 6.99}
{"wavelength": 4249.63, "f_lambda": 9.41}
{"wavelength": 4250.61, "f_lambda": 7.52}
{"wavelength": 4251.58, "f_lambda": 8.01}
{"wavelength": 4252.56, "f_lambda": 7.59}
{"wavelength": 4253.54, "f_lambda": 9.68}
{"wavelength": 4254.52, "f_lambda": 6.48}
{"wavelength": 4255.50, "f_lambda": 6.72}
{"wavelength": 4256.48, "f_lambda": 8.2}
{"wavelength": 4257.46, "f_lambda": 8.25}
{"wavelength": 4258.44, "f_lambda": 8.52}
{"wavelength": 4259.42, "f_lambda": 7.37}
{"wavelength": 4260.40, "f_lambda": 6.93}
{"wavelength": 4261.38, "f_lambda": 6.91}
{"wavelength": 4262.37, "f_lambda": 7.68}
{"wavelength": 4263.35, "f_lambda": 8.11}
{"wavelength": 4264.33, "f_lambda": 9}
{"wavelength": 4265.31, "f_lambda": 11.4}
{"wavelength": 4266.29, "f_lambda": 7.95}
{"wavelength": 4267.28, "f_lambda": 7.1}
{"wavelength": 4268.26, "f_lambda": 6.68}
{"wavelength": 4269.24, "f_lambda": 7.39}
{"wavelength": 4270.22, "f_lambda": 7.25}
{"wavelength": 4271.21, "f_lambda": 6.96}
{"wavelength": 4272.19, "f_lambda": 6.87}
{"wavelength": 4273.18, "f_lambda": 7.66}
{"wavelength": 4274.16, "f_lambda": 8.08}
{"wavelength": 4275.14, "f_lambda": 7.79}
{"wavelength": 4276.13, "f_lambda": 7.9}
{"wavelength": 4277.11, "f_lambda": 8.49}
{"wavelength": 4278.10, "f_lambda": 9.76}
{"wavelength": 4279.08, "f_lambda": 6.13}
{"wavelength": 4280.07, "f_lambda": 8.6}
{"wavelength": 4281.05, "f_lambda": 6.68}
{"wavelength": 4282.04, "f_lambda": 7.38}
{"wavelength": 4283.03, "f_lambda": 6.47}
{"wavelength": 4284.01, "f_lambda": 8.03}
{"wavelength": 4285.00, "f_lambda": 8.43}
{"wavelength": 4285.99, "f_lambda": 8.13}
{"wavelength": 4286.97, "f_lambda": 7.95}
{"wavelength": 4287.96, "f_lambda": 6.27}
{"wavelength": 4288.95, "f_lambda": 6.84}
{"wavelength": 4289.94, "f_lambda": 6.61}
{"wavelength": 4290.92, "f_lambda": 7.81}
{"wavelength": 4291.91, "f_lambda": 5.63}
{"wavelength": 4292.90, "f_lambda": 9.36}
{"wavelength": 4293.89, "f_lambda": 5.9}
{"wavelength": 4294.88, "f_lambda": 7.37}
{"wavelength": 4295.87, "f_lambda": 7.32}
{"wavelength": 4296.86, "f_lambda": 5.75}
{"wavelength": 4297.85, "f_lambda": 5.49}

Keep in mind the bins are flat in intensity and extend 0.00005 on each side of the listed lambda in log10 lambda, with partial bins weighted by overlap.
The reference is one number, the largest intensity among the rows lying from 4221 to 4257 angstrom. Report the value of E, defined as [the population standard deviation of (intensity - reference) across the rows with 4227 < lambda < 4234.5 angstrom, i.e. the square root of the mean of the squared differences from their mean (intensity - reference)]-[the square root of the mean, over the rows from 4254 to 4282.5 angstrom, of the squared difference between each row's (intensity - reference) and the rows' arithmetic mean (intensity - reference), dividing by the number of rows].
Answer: -0.52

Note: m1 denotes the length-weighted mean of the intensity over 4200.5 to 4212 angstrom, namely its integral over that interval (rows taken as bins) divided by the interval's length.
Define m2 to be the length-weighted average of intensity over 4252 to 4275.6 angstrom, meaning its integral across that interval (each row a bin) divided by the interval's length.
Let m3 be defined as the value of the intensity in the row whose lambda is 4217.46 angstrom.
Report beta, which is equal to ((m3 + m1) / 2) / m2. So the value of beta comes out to 1.047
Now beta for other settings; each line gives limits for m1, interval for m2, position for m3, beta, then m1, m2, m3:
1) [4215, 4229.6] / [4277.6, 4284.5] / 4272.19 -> 0.994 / 8.20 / 7.58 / 6.87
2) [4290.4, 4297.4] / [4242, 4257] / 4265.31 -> 1.150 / 7.01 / 8.00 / 11.4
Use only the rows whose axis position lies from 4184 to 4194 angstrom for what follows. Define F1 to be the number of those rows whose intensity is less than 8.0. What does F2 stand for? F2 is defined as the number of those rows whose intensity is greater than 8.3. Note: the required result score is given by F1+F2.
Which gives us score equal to 10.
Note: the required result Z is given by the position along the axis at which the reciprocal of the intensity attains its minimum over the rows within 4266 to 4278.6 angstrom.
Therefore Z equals 4278.10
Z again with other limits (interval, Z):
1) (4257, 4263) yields 4258.44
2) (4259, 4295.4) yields 4265.31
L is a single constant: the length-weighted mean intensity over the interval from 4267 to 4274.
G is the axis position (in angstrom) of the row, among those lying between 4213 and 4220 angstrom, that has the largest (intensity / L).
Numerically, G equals 4215.52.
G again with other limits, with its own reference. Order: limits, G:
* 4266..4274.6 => 4274.16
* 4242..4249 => 4242.78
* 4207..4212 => 4211.64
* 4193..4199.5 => 4194.22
